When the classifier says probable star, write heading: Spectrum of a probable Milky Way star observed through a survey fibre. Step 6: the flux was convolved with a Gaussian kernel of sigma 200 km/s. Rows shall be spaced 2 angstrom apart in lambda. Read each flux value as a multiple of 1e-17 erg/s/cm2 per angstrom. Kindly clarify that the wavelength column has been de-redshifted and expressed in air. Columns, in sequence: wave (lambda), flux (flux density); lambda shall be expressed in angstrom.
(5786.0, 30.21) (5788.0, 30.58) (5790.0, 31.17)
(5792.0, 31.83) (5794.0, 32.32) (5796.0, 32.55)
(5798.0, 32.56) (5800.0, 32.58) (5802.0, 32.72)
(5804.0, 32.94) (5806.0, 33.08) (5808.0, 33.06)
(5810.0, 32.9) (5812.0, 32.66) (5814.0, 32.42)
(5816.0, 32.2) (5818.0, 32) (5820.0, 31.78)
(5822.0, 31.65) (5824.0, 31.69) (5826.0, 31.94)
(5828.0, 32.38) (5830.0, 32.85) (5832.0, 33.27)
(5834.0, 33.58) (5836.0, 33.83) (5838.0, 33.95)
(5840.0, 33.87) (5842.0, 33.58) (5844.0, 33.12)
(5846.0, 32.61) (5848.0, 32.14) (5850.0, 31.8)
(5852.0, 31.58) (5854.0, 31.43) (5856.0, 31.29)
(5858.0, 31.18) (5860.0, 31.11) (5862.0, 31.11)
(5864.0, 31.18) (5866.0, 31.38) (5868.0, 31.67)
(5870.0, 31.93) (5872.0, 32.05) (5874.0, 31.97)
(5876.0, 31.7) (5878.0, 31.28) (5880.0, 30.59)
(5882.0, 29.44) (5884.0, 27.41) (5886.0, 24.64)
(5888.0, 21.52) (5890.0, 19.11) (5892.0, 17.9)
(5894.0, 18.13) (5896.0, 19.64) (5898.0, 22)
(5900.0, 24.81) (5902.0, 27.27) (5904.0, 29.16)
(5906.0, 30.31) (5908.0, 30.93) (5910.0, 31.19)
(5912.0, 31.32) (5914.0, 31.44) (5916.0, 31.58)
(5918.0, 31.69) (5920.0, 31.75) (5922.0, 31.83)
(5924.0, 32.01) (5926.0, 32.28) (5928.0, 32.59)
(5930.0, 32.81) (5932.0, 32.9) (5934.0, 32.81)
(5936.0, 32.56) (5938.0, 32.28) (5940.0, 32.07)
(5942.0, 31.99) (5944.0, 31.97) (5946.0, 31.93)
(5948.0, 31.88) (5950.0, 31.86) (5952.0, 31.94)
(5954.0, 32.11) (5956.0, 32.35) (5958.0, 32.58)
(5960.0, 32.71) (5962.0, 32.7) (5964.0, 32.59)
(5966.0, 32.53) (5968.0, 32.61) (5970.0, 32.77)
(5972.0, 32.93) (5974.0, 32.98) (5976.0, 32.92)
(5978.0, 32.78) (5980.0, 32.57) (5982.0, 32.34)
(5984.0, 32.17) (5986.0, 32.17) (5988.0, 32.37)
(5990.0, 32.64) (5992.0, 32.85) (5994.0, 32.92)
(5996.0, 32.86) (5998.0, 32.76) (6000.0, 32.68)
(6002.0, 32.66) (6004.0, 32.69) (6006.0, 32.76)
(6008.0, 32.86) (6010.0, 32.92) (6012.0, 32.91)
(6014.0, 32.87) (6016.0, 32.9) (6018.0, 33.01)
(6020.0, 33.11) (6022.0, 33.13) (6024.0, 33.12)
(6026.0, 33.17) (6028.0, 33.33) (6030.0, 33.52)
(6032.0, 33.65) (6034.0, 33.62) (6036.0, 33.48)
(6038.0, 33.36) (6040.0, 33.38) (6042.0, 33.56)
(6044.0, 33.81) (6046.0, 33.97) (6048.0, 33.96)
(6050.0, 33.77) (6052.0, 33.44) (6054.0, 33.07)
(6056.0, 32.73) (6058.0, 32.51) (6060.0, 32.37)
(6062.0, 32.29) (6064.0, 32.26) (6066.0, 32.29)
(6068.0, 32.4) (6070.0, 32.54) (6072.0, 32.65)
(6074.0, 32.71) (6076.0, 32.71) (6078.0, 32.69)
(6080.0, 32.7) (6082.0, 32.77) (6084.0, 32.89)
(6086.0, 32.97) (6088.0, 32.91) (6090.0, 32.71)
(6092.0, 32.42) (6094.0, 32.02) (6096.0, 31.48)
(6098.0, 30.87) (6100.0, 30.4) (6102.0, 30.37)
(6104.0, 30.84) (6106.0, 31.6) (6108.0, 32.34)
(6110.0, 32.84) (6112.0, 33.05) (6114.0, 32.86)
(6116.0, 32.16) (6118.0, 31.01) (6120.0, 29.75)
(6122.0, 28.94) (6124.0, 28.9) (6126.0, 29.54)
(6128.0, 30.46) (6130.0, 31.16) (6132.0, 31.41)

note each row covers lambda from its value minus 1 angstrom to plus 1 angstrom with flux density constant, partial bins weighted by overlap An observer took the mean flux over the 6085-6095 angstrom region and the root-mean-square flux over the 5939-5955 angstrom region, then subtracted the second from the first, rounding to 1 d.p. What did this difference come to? 0.6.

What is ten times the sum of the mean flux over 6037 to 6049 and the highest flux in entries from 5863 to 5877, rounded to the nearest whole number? 657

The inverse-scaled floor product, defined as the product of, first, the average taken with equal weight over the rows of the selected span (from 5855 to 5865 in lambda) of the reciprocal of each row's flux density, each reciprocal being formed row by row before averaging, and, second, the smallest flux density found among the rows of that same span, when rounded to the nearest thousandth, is 0.998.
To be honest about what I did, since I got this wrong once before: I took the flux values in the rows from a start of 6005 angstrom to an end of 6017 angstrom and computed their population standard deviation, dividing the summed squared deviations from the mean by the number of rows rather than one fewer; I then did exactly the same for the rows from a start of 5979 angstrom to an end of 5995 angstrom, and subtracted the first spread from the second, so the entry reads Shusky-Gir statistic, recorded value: 0.22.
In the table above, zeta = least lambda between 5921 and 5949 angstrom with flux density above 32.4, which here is 5928.0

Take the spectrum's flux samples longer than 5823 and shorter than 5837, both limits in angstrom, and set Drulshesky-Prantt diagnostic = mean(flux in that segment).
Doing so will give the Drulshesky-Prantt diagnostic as 32.8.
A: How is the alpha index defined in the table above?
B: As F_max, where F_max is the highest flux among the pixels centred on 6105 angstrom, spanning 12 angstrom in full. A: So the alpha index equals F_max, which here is 32.84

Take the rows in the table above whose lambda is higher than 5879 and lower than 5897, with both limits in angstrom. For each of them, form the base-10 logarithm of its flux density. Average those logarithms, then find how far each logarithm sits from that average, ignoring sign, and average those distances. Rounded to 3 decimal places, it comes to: 0.080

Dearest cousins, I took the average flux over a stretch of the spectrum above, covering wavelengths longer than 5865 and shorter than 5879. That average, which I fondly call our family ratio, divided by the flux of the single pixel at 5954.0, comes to 0.988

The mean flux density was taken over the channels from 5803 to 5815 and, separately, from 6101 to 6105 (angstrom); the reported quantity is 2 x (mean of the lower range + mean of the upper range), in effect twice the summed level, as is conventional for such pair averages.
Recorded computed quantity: 127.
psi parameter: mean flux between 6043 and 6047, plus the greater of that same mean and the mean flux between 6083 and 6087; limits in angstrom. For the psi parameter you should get 67.8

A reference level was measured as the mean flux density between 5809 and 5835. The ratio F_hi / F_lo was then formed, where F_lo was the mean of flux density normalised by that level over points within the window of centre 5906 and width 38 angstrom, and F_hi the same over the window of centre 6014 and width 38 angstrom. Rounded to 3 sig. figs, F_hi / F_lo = 1.22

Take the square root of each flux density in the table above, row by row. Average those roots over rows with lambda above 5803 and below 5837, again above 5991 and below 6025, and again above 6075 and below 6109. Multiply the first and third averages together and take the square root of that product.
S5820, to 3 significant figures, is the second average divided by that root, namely 1.01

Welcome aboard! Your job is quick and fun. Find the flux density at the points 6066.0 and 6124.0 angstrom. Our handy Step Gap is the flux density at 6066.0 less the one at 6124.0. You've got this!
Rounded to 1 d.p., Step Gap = 3.4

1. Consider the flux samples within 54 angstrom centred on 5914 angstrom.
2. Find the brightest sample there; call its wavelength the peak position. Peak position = 5932.0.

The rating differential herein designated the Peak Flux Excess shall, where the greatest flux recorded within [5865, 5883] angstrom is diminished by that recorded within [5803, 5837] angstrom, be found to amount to -1.8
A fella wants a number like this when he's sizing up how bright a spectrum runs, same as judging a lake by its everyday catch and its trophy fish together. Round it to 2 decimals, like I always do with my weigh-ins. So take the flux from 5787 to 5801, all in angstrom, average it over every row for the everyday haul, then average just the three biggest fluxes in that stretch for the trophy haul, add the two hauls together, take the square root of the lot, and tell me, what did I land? 8.03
